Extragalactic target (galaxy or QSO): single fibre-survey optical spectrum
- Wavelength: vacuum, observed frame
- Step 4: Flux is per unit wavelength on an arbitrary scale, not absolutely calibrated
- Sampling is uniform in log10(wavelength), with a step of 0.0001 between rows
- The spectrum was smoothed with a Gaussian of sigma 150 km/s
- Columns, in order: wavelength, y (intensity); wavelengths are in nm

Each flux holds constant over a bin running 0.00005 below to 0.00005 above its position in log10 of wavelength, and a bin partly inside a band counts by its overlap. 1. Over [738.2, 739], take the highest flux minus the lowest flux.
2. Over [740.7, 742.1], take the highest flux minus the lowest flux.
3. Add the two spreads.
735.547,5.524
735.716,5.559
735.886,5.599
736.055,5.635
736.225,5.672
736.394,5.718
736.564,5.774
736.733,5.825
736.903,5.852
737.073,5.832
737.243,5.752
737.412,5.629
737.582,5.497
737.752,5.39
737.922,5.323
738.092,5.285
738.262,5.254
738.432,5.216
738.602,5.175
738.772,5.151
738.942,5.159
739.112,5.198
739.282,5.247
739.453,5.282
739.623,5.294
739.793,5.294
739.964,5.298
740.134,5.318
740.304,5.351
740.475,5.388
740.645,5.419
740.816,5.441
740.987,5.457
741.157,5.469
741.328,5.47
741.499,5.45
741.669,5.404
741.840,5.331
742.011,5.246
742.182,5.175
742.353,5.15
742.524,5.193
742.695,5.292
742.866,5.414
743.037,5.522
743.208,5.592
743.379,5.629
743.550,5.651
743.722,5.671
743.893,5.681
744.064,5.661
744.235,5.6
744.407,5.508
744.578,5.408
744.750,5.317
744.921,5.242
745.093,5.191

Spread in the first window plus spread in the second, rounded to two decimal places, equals 0.33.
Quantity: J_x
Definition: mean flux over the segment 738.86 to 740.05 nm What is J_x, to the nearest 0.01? 5.25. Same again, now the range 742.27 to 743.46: 5.40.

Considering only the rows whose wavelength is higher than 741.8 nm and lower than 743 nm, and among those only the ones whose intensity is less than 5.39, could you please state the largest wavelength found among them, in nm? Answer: 742.695 nm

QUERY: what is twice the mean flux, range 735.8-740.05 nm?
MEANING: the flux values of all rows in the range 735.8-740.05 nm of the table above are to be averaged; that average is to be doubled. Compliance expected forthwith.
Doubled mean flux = 10.9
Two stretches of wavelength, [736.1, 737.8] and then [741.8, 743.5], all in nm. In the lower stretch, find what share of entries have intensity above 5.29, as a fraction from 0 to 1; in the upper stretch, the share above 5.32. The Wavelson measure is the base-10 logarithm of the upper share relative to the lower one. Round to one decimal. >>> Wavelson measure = -0.3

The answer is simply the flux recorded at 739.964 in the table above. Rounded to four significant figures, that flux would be 5.298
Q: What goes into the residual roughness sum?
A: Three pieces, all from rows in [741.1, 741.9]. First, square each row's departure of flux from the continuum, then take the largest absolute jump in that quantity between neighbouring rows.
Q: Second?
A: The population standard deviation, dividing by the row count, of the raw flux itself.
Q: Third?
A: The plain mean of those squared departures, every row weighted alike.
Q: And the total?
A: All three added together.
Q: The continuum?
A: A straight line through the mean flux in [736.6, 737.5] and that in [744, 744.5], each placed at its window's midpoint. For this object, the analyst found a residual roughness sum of 0.15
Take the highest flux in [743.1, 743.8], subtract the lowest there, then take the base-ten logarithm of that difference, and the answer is -1.1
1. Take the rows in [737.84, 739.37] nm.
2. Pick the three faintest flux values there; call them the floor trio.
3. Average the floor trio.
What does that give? 5.16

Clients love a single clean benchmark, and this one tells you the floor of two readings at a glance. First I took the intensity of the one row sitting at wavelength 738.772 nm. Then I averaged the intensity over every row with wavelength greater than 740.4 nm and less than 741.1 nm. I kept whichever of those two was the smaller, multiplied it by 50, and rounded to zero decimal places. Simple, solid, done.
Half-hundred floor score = 258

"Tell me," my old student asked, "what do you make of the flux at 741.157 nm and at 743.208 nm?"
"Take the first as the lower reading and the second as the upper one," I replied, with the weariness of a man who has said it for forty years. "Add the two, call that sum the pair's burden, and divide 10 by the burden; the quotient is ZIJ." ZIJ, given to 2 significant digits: 0.90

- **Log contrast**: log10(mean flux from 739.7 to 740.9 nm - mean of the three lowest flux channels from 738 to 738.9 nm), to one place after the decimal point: -0.8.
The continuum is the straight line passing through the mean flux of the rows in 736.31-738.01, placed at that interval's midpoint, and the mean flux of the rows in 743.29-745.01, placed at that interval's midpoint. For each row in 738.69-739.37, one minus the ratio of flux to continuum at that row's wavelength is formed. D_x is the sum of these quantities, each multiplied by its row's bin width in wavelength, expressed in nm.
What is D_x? 0.053 nm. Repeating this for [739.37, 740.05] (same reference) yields 0.039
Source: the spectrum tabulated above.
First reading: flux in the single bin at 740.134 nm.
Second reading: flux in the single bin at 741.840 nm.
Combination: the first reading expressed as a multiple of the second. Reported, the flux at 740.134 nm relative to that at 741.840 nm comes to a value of 1.00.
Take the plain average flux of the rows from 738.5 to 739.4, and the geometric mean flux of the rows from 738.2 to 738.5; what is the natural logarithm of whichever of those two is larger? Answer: 1.66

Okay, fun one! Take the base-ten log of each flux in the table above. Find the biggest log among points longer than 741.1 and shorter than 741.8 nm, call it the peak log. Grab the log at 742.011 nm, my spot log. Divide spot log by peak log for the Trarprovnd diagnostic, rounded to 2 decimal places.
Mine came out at 0.98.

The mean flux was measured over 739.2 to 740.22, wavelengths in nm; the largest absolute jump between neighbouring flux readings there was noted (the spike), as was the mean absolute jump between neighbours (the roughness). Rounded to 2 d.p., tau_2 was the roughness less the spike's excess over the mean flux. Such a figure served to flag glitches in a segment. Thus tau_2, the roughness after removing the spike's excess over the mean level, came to 5.27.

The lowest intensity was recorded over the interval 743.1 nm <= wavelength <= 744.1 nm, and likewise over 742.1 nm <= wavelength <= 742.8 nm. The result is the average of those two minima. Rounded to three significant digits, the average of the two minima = 5.37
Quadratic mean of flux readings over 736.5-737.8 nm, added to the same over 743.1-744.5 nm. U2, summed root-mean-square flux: 11.3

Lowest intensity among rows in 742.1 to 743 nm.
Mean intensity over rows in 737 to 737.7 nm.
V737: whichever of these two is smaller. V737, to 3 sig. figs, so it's 5.15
